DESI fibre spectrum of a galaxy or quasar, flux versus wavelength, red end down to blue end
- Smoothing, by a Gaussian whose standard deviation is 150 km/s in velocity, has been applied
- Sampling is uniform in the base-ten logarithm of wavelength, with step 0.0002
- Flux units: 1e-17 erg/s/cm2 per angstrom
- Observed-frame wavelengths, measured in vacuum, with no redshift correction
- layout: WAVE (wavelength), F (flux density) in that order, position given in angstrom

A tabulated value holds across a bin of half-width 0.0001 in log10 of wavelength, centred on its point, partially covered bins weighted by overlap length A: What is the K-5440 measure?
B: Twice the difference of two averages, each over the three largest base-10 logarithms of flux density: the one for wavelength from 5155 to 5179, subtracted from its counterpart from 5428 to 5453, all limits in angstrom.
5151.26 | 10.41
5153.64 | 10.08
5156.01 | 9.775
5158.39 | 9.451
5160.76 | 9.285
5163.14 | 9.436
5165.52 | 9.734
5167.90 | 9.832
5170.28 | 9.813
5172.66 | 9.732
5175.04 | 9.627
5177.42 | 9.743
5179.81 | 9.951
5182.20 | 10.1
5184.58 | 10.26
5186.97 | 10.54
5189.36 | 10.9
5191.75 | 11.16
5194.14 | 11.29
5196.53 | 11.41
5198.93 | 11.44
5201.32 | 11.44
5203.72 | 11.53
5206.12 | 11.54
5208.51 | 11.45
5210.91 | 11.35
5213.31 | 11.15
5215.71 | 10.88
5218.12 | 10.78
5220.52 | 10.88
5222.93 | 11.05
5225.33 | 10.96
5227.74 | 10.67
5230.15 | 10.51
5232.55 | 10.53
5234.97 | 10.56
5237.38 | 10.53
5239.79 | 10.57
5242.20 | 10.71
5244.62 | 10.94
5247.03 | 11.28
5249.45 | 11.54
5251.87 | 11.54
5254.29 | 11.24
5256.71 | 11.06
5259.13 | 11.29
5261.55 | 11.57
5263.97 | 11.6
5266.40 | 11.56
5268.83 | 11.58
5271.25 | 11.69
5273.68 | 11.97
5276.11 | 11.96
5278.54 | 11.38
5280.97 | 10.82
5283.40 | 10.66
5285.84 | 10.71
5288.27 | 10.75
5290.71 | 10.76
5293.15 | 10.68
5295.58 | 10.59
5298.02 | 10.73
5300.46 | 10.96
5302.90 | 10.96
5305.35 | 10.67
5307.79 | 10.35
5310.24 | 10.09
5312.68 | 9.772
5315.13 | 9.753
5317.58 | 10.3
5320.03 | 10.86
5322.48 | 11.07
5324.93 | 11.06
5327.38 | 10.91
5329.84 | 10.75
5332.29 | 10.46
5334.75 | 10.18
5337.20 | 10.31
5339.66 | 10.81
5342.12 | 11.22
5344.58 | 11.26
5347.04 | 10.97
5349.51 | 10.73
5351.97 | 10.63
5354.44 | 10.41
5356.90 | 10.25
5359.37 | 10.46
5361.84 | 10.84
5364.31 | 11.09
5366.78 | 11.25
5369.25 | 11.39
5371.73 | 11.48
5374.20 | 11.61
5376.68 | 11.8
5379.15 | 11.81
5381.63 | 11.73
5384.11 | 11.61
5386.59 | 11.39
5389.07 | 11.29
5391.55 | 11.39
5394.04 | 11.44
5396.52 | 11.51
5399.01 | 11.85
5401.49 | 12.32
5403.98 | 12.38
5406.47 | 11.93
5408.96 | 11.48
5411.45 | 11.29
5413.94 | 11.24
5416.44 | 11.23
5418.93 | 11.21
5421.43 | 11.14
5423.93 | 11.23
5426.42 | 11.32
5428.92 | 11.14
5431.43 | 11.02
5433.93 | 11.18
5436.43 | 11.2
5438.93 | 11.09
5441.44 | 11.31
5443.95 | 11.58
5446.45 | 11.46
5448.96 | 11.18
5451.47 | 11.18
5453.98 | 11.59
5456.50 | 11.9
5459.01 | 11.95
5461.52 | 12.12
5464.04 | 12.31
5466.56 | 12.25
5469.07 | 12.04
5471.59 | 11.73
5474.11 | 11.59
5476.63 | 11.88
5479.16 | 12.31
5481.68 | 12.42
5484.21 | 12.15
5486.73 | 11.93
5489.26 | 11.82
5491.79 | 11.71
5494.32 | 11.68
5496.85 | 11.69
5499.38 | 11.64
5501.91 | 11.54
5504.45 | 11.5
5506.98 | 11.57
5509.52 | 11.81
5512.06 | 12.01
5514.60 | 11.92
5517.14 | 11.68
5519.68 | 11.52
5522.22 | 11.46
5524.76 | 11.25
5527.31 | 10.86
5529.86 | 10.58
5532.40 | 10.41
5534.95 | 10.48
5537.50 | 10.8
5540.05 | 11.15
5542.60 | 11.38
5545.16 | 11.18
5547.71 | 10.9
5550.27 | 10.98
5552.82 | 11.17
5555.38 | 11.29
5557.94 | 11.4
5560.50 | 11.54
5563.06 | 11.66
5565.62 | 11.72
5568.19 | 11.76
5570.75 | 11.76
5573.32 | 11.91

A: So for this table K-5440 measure 0.13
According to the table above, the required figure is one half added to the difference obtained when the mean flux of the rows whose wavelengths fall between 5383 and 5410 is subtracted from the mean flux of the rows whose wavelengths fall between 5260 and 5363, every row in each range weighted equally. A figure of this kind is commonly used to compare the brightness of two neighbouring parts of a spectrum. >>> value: -0.36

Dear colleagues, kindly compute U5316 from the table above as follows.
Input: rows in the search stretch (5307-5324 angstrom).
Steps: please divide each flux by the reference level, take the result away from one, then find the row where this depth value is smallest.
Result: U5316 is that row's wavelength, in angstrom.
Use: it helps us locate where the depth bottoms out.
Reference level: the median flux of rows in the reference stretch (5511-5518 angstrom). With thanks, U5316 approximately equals 5322.48 angstrom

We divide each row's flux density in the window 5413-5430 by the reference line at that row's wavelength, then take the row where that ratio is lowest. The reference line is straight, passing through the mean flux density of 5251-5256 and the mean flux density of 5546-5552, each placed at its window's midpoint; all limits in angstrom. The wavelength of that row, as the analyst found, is 5421.43 angstrom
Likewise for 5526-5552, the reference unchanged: 5532.40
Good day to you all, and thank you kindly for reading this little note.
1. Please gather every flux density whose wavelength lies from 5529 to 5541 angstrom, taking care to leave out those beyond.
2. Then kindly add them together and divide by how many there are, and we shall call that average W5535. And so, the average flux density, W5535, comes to 10.7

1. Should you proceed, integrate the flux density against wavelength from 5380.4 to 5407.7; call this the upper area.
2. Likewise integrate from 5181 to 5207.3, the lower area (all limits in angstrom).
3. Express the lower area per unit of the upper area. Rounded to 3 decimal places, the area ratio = 0.909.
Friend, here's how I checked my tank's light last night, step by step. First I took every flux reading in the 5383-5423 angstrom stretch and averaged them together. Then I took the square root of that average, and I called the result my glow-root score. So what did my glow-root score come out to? 3.40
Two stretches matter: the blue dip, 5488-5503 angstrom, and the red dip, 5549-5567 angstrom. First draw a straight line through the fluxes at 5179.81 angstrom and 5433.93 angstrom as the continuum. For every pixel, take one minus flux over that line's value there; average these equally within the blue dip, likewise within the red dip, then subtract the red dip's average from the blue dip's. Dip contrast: -0.05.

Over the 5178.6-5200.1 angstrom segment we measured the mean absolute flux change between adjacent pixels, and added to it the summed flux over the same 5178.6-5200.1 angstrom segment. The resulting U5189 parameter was 97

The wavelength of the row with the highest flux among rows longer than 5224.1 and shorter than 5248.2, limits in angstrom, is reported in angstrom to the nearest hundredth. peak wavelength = 5247.03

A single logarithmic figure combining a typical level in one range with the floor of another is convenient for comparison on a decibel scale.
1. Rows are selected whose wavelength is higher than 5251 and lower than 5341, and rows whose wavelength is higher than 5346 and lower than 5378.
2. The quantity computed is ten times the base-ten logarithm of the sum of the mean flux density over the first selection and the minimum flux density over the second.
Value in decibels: 13.3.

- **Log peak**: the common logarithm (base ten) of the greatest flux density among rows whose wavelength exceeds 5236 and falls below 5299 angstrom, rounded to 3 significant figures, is 1.08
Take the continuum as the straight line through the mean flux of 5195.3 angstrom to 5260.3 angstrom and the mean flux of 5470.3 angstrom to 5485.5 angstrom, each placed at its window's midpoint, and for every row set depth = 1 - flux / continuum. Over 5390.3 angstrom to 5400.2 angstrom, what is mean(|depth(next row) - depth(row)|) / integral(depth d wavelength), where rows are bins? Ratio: 0.09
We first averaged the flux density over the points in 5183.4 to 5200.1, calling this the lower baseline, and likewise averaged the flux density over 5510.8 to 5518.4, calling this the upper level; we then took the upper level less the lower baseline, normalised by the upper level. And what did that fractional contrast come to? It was 0.073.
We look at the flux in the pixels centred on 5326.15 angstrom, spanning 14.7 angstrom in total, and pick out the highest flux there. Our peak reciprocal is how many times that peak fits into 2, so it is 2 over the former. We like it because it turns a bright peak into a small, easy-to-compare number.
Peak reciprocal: 0.181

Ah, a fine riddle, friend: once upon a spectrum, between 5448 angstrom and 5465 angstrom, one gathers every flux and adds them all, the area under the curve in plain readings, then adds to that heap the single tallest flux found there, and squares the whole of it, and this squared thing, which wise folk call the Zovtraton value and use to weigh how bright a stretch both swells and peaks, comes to 8938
